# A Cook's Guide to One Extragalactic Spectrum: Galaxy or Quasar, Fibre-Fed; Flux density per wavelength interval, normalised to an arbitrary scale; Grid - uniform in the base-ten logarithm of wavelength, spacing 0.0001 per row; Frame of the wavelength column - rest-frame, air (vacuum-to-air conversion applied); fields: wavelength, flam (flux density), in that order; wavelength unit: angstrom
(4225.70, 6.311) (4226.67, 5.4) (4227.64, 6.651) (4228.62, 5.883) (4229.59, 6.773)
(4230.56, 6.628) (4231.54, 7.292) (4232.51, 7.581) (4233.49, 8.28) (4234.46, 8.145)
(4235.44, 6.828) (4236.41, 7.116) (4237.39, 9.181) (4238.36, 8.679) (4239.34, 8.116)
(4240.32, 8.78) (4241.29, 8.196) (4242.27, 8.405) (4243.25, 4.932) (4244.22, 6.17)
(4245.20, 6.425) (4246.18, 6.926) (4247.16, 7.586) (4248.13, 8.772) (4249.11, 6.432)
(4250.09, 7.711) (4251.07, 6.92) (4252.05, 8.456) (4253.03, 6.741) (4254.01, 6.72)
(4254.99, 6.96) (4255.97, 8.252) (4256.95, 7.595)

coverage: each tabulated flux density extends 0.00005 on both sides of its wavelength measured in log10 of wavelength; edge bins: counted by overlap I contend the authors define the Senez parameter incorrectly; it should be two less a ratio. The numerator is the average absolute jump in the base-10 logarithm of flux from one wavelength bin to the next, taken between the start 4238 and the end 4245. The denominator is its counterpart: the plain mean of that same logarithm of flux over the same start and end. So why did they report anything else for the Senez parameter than 1.92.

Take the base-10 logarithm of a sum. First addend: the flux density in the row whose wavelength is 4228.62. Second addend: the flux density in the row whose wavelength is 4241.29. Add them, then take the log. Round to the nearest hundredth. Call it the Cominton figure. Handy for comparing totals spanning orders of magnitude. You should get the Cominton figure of 1.15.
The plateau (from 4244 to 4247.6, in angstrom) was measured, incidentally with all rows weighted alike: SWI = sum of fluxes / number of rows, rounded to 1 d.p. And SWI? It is 6.8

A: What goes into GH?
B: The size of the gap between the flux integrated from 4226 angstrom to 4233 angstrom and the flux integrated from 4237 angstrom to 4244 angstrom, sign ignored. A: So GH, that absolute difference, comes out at 10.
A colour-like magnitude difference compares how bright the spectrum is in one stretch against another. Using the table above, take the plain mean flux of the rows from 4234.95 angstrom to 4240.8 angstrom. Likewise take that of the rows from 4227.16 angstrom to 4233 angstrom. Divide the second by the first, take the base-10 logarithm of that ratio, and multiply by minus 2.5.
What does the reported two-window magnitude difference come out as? 0.19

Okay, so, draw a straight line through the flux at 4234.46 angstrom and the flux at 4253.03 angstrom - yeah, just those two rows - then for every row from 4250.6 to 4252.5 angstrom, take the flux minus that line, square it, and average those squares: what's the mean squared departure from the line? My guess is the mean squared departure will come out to 1.3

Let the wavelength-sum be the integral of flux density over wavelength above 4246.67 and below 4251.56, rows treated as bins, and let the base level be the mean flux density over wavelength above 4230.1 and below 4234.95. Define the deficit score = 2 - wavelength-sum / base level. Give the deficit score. -2.83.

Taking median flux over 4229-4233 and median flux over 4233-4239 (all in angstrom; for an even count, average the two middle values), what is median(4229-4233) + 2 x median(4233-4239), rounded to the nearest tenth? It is 23.5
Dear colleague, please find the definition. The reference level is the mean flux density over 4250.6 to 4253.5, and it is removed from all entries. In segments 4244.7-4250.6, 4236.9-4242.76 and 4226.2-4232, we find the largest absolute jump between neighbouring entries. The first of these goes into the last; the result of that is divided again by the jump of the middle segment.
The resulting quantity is 0.81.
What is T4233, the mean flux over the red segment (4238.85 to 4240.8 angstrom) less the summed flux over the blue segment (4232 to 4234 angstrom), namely -7.4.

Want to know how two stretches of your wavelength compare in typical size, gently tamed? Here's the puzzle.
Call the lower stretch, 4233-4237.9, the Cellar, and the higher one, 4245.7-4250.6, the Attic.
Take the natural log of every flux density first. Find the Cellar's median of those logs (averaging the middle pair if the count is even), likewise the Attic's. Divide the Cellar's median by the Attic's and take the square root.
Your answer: 1.02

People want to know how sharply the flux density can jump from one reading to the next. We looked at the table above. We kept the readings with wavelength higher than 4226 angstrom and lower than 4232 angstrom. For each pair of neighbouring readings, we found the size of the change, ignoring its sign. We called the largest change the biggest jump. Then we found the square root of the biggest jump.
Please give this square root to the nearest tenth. 1.1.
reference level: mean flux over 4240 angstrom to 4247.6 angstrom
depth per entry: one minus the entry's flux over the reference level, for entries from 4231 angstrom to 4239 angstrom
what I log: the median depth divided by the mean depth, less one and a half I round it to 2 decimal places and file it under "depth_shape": -0.53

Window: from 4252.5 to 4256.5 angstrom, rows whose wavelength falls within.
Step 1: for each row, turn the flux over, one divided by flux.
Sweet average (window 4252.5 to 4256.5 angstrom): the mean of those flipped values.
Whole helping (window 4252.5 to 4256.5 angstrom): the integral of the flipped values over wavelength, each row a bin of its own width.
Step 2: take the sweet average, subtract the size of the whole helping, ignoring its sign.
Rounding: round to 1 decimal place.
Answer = -0.4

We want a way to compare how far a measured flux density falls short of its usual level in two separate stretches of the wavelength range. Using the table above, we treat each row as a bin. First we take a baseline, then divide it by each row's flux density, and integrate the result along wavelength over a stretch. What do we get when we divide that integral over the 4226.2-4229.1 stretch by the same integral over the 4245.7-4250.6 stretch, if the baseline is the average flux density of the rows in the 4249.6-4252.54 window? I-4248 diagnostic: 0.74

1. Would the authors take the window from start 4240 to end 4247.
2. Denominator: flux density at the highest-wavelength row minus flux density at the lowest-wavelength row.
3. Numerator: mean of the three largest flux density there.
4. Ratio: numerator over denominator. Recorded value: -5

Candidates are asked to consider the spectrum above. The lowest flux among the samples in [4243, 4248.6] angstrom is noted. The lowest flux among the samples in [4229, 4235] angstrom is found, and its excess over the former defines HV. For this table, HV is 1.7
